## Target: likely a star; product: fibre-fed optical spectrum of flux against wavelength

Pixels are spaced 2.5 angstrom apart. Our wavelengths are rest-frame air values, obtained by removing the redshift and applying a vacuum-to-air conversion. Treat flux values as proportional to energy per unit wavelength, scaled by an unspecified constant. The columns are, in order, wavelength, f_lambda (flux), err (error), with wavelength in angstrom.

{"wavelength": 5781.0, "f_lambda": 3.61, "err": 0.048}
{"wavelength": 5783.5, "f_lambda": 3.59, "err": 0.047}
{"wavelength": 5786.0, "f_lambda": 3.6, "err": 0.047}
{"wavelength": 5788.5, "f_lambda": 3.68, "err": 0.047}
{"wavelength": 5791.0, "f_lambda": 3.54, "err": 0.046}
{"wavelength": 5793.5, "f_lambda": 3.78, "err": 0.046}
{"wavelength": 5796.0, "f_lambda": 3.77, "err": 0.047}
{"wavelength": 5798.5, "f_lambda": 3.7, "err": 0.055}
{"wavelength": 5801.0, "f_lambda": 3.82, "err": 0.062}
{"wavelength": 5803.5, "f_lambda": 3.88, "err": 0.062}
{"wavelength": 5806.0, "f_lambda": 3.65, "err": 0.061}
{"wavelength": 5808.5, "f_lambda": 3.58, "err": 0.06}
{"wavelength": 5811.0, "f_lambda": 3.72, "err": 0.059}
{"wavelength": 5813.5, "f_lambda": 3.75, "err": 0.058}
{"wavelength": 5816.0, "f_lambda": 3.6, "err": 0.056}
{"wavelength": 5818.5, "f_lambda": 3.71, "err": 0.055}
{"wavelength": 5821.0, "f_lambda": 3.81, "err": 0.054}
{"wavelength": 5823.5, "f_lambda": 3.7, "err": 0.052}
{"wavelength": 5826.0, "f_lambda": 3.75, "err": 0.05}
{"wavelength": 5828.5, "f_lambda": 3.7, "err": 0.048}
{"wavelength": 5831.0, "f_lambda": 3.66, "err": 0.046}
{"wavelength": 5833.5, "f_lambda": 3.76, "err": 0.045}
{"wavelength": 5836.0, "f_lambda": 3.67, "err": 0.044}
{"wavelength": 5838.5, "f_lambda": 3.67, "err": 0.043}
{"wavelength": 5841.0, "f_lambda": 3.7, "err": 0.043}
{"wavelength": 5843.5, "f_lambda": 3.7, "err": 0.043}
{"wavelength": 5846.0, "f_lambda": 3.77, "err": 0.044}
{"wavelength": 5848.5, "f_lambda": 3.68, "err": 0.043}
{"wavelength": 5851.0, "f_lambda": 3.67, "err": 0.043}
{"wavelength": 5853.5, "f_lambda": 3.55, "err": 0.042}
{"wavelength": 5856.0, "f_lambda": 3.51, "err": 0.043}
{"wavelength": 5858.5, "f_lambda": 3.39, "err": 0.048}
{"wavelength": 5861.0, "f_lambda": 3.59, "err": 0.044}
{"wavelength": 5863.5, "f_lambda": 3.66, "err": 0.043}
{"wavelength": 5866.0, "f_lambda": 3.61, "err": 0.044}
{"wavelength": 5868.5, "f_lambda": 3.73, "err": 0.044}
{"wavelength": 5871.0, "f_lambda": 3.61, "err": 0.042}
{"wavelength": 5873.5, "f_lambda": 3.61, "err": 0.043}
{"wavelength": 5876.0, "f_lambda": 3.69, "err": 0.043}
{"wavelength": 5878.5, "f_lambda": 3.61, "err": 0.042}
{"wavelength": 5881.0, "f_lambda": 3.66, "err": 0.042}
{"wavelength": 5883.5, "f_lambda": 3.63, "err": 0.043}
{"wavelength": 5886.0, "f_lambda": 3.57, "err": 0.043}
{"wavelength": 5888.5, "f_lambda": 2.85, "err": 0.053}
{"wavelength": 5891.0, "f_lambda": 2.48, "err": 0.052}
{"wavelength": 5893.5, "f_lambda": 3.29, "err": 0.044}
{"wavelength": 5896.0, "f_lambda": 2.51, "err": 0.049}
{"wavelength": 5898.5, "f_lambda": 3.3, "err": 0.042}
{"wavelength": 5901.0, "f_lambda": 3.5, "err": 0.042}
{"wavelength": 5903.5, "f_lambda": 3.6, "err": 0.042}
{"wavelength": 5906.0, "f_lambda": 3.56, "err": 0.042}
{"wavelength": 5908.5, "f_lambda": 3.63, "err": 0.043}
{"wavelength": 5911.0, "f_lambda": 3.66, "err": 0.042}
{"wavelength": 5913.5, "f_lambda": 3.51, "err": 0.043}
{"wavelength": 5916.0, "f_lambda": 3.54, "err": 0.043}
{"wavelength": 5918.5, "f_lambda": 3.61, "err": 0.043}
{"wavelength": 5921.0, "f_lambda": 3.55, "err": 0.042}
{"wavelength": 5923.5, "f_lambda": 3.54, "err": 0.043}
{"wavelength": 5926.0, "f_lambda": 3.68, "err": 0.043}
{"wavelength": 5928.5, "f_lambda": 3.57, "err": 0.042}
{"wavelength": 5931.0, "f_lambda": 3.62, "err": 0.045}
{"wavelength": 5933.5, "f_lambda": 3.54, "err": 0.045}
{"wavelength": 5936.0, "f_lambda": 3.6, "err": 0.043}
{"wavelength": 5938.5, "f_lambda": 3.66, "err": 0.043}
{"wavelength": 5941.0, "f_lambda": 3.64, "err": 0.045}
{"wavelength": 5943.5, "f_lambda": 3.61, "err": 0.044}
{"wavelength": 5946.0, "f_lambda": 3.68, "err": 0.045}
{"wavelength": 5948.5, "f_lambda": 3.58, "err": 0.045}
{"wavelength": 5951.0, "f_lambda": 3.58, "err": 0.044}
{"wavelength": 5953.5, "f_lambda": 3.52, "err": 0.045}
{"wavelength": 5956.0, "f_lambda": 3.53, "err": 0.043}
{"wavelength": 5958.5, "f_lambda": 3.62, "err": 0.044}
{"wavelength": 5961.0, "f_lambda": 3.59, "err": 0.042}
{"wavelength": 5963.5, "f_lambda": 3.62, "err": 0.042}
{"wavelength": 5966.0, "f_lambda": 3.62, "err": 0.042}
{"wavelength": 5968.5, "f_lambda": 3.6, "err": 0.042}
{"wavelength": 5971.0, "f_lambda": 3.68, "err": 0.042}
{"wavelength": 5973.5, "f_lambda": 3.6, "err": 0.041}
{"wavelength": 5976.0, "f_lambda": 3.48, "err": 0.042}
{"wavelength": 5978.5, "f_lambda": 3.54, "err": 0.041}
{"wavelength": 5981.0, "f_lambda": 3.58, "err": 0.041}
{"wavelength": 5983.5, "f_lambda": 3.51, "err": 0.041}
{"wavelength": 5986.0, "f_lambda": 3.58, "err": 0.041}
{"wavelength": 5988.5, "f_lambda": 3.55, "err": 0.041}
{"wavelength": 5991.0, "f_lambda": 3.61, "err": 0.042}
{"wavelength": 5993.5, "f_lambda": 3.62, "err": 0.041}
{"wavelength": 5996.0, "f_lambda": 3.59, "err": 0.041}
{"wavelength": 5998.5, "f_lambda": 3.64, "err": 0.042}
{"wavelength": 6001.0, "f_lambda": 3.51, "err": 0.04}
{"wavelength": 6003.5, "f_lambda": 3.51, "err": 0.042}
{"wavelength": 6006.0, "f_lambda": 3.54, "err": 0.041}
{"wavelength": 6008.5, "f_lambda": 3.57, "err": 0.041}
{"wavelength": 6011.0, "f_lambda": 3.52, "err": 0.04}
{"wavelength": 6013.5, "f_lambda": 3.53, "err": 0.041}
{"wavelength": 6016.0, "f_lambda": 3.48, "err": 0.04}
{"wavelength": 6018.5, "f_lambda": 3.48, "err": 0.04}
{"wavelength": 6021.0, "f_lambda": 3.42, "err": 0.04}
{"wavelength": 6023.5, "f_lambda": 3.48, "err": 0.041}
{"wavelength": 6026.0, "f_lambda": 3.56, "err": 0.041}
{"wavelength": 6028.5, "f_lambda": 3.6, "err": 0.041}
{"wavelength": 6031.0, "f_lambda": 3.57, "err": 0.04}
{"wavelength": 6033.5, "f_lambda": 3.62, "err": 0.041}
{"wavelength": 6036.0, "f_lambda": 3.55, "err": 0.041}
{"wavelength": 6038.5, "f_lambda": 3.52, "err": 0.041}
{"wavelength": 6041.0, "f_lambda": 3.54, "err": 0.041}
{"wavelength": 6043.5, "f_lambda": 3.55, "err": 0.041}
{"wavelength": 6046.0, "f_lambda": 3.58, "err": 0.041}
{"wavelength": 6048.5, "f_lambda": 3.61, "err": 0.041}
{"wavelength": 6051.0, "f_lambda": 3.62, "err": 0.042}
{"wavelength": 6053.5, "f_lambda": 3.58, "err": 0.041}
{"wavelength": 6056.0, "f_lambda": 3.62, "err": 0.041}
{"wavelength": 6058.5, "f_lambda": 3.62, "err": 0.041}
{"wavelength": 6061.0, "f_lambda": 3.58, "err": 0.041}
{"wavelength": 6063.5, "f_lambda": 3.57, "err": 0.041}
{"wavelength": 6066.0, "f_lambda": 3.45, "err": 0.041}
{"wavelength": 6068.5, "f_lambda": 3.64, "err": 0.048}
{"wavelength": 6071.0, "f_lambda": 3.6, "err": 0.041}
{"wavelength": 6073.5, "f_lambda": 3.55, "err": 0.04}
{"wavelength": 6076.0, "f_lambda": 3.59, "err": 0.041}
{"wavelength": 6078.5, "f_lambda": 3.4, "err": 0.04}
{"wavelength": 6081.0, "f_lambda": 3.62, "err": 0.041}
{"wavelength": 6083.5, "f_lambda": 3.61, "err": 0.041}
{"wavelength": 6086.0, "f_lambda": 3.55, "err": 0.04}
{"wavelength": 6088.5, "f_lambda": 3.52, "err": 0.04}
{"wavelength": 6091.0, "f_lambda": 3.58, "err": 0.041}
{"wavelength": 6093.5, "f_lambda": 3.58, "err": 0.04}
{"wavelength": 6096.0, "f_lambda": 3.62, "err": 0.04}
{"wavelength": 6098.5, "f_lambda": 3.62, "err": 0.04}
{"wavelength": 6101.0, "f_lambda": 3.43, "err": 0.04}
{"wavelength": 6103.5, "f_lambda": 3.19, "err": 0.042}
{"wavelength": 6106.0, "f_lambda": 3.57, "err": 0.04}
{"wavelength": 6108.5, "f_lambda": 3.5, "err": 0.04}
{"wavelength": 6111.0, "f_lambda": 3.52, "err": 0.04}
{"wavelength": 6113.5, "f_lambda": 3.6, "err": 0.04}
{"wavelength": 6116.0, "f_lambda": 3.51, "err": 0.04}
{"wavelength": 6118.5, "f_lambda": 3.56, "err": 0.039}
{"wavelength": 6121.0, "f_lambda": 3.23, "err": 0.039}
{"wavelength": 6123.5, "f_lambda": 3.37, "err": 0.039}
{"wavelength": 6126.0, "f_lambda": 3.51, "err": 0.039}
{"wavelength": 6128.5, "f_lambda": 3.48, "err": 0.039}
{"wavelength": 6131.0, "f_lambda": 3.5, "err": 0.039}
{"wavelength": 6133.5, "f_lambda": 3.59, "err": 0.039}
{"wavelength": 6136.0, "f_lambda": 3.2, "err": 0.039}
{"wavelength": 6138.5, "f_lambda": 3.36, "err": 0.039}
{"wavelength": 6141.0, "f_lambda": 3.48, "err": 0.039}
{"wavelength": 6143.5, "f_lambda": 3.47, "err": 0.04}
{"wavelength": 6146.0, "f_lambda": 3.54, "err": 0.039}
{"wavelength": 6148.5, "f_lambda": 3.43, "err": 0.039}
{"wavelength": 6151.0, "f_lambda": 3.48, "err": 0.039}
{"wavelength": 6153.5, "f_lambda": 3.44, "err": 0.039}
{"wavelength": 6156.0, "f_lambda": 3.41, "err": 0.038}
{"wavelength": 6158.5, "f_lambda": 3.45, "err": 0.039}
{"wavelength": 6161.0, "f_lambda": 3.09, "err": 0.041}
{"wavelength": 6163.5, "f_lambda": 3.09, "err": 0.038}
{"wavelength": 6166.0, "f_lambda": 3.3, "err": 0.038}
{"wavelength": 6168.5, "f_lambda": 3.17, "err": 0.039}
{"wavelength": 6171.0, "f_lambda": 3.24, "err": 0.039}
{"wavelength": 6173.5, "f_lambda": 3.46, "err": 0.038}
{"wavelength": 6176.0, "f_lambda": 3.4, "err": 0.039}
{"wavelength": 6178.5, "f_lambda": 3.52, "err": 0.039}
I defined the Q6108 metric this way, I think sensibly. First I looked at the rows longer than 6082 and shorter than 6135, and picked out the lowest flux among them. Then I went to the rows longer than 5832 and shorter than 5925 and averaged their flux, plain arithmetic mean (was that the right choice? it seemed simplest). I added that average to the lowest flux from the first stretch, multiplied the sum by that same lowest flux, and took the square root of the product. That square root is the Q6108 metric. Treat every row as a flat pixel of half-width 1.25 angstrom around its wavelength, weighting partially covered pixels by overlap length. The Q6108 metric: 4.6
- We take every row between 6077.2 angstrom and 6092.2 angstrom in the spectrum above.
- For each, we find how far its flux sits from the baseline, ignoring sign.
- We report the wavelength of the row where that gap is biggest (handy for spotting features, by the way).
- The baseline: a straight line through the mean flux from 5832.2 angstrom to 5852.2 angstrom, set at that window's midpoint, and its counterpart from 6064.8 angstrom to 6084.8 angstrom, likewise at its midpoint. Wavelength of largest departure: 6078.5 angstrom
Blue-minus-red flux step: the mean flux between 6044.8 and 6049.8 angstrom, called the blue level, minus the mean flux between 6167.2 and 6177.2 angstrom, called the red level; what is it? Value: 0.3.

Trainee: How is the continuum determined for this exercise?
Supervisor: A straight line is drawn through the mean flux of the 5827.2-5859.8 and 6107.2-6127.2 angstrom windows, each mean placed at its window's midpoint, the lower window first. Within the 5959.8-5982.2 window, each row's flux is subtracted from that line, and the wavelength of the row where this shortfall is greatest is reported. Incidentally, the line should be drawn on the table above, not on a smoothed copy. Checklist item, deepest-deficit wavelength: 5976.0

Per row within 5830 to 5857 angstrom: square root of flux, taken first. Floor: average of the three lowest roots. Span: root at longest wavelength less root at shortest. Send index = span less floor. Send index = -1.930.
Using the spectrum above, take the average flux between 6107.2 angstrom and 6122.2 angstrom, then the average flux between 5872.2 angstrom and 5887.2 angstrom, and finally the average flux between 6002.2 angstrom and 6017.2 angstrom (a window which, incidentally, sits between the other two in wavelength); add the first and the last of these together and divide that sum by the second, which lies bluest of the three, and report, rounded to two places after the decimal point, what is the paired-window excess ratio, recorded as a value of 1.93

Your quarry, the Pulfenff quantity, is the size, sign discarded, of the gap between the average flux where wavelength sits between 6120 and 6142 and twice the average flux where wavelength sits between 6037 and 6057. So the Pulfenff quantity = 3.74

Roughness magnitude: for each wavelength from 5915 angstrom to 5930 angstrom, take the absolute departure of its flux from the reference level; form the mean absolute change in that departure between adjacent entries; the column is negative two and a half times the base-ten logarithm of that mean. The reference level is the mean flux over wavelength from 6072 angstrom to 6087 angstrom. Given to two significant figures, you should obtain 3.0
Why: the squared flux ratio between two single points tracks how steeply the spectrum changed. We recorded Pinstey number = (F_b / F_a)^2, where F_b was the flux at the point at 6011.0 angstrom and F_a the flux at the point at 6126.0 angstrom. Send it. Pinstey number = 1.01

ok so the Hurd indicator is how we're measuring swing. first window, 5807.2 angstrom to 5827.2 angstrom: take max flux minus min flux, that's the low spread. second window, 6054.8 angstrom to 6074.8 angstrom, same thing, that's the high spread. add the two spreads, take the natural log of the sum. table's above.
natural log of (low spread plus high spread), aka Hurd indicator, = -0.87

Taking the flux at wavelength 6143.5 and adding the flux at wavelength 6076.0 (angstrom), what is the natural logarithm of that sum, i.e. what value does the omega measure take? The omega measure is 1.95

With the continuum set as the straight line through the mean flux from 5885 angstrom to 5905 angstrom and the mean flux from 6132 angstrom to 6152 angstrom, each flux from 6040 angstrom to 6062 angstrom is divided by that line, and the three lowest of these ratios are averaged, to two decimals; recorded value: 1.07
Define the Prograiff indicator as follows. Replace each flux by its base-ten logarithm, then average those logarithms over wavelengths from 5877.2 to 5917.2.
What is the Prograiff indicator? 0.524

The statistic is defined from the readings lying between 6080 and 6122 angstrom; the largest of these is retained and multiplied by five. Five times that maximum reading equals 18.1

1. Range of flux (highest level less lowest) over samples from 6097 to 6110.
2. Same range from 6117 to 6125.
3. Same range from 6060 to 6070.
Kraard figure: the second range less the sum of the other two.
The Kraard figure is -0.29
